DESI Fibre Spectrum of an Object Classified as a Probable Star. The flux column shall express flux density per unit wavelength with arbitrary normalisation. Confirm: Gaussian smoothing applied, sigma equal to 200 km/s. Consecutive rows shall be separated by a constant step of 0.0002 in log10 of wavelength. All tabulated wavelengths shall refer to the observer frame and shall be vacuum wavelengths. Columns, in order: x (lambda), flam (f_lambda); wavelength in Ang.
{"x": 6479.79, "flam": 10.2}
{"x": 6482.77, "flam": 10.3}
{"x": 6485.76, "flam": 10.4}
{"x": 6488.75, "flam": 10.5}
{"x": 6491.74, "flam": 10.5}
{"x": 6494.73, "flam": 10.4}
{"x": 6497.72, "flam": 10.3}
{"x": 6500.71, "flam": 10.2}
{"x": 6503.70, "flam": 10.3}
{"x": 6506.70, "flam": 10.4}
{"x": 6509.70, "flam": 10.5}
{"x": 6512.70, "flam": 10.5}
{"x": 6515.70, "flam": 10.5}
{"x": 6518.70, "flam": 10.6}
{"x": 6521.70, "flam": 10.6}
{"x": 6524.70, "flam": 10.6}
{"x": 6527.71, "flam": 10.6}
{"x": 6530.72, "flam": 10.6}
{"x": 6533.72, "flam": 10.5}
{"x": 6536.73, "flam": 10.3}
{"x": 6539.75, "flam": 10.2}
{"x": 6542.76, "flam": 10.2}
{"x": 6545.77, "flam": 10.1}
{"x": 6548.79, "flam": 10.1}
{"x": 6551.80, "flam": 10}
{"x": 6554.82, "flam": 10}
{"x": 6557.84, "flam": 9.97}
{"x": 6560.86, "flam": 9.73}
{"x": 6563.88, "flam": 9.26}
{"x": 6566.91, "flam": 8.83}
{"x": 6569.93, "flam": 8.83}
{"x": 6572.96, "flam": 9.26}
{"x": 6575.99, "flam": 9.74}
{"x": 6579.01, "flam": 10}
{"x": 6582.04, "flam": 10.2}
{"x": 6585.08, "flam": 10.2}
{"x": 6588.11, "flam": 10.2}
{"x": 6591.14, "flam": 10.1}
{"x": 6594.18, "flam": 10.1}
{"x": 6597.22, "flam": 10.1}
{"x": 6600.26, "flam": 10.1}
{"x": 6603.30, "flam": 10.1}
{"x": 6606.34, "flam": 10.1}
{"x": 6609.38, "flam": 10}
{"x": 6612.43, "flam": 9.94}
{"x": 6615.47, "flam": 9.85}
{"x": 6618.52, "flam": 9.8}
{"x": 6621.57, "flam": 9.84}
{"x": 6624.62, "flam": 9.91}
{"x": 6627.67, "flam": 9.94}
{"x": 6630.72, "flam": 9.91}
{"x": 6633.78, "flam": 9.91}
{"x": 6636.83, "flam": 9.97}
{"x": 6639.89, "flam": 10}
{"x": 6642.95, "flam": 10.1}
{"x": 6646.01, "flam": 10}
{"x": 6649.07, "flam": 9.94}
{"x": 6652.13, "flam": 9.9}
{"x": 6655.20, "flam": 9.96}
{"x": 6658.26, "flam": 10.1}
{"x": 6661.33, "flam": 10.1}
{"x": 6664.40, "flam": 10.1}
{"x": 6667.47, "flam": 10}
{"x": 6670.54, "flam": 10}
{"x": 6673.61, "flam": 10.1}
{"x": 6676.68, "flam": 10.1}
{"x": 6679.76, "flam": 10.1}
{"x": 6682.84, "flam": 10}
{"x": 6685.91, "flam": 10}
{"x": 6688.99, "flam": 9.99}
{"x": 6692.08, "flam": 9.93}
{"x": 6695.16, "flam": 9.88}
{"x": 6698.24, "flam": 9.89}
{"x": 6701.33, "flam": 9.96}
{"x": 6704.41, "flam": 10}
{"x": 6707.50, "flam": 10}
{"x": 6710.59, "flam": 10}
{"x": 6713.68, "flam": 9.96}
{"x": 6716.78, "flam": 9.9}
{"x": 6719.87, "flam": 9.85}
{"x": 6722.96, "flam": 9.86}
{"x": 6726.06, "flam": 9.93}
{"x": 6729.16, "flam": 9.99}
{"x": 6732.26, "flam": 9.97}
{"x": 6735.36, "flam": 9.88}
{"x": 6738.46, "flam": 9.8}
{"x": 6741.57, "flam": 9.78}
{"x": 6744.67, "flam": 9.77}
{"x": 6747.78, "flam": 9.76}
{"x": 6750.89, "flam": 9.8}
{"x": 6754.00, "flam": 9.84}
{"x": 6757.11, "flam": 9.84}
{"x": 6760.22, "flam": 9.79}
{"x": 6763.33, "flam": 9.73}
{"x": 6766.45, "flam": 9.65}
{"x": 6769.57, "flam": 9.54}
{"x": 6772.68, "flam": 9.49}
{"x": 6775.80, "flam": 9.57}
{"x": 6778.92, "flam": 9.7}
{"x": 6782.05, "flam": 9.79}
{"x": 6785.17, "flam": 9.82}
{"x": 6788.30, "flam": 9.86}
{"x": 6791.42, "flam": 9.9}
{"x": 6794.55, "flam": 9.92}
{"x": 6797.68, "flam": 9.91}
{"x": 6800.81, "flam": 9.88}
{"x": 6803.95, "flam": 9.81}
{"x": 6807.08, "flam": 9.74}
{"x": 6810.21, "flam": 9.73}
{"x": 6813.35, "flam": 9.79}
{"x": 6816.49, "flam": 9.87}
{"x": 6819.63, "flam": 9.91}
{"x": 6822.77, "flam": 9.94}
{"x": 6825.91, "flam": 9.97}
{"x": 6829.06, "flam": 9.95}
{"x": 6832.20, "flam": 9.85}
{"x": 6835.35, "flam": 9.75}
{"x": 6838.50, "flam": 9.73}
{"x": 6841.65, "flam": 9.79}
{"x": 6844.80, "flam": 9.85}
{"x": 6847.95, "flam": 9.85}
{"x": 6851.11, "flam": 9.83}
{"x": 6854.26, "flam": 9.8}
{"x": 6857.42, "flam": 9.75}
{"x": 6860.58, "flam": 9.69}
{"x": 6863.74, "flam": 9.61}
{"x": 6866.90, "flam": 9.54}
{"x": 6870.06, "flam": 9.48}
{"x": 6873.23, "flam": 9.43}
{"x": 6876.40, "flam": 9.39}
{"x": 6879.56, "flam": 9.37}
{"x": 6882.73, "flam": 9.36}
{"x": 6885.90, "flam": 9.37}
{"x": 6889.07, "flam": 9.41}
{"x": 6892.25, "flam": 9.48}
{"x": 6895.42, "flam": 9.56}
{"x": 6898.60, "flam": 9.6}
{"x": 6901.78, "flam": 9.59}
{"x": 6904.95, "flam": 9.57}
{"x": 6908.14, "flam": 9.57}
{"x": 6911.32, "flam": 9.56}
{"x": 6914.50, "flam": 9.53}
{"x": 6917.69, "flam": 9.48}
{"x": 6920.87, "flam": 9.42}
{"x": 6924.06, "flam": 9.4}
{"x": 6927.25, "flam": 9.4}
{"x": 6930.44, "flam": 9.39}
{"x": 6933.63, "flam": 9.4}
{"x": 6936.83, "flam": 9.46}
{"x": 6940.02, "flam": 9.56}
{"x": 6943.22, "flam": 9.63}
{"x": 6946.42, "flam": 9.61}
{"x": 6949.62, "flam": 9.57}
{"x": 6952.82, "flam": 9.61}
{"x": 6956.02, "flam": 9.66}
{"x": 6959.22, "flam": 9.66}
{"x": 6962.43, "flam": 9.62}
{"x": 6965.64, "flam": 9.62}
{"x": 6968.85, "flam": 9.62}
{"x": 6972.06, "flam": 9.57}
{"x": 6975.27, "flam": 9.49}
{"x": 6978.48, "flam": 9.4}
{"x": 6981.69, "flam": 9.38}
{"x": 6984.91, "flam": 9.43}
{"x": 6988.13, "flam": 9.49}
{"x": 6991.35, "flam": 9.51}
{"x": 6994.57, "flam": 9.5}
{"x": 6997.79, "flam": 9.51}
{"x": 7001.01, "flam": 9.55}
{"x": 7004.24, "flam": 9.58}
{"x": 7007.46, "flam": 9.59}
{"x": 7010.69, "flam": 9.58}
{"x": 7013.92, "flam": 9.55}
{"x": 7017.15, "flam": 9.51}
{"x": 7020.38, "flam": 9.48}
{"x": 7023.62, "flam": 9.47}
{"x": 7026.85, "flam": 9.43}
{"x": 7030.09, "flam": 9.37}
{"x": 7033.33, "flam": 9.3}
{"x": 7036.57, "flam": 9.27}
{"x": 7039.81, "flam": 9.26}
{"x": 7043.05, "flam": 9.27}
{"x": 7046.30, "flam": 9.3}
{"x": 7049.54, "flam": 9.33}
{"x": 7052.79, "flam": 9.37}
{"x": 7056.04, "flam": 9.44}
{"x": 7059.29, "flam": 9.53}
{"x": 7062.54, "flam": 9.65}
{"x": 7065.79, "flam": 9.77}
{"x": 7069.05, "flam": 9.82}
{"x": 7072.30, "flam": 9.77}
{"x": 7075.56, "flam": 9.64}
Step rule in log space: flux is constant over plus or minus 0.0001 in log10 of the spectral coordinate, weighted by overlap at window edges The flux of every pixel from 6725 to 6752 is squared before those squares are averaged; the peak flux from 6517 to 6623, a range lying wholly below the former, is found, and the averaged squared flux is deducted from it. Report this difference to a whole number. -86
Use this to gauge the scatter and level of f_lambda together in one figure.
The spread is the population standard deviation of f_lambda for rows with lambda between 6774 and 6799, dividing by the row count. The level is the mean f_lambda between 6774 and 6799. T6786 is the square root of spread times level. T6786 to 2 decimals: 1.05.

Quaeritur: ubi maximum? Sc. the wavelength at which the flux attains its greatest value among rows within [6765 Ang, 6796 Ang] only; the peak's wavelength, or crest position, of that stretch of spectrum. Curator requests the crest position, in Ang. 6794.55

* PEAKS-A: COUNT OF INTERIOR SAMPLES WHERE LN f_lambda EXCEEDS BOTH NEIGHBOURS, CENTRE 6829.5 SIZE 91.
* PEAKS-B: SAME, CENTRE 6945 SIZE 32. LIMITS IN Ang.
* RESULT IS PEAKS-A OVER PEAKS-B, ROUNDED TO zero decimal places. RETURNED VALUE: 2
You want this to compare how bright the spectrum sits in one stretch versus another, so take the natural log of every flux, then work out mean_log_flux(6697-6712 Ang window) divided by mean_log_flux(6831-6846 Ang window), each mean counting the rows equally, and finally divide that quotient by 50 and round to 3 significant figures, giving 0.0202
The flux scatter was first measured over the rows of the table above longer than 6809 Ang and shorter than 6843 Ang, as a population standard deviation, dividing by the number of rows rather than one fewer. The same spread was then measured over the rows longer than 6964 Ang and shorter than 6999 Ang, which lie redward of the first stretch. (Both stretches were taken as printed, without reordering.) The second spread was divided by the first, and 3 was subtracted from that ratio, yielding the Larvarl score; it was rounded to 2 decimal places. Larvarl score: -2.12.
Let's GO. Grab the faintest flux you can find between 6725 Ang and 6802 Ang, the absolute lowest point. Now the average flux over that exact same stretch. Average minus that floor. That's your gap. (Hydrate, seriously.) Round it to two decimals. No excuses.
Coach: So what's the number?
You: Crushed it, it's 0.31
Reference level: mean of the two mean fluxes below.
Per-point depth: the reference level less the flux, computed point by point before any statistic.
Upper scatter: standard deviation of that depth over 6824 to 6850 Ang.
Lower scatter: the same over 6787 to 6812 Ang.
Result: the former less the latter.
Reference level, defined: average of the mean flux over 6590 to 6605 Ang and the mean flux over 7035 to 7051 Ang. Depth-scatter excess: 0.01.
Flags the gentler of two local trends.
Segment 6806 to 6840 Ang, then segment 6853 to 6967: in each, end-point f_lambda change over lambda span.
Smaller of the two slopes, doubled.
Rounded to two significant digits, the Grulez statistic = -0.0032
